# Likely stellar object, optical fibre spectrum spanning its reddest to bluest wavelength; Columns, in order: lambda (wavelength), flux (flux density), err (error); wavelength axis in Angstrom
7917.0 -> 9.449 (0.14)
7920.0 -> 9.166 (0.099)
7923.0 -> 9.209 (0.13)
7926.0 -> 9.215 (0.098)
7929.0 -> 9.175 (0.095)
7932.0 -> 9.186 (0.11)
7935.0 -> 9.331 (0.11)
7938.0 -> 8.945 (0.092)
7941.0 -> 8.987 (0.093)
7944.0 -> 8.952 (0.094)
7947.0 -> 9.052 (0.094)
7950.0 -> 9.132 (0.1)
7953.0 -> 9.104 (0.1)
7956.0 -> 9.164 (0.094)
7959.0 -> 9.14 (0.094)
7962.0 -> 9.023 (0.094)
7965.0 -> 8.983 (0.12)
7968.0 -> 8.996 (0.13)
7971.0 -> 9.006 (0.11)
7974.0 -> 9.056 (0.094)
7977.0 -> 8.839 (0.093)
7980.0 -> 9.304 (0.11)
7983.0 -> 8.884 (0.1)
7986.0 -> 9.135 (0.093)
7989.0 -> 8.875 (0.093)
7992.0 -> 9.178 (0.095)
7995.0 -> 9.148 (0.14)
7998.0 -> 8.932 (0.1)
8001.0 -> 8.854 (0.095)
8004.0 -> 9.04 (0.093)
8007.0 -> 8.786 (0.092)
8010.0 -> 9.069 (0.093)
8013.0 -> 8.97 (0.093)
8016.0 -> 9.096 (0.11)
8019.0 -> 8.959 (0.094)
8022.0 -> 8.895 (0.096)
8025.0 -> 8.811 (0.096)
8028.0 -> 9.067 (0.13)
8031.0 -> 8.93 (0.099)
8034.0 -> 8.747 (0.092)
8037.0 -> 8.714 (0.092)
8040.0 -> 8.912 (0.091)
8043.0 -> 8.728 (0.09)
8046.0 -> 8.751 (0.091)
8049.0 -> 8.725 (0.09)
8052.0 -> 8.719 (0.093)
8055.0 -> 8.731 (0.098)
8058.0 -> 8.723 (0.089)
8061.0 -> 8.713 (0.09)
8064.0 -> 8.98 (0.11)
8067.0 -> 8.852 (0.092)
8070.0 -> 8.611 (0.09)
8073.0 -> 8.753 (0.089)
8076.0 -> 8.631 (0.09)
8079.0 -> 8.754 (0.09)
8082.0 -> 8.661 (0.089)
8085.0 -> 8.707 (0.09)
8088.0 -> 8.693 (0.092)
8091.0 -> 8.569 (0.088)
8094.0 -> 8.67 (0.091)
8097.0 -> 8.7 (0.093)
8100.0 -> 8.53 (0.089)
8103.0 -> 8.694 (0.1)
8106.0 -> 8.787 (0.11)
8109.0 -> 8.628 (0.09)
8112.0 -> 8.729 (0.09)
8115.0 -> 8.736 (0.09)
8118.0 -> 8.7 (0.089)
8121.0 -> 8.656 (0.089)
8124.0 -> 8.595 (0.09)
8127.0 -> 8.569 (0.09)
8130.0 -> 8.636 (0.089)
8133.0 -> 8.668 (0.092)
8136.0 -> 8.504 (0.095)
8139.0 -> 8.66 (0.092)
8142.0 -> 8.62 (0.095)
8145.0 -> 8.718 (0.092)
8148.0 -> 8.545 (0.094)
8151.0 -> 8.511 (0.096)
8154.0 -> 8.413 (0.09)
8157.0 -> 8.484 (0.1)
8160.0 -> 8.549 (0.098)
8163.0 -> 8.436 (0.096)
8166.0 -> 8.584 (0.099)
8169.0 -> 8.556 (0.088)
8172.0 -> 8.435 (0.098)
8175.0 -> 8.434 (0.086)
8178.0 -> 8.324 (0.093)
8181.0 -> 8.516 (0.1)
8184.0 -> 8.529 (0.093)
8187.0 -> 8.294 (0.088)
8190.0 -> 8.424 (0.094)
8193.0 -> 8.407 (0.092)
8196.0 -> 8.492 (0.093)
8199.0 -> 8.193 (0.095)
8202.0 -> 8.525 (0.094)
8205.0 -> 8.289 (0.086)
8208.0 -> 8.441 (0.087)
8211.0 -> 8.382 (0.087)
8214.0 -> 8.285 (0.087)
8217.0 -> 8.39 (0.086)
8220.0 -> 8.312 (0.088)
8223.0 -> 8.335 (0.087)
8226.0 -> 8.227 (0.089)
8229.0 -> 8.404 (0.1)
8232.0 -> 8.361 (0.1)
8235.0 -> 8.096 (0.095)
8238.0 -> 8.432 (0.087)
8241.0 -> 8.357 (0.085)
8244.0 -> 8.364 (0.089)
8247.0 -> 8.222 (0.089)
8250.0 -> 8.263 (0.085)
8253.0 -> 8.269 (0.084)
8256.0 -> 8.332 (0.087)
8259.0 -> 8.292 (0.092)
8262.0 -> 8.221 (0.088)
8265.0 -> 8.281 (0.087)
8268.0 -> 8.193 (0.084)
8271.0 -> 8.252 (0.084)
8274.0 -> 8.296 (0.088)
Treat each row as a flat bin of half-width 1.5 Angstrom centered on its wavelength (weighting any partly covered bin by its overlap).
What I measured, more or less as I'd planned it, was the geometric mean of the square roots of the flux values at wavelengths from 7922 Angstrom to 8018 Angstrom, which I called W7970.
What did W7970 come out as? 3.01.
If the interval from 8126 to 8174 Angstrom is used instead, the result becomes 2.92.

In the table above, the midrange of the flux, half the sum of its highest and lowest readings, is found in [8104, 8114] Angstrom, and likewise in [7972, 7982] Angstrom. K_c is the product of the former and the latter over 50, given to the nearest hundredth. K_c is 1.58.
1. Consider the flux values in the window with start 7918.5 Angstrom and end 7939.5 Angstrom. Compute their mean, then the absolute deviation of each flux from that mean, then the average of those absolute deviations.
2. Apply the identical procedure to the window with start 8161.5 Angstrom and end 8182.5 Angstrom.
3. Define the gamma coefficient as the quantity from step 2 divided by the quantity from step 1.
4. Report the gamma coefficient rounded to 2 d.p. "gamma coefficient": 1.03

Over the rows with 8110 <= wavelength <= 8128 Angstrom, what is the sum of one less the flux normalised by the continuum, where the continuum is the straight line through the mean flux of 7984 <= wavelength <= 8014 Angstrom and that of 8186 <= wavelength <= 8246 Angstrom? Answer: -0.018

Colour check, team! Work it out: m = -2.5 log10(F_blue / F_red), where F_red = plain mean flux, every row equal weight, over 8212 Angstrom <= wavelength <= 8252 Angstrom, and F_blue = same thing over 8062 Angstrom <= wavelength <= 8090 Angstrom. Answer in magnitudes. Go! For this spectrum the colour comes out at -0.054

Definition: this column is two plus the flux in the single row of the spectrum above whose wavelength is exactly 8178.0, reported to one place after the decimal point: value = 10.3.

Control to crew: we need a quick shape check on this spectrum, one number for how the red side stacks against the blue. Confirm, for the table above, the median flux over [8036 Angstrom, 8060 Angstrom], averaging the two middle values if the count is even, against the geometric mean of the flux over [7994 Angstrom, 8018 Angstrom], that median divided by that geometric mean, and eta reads 0.971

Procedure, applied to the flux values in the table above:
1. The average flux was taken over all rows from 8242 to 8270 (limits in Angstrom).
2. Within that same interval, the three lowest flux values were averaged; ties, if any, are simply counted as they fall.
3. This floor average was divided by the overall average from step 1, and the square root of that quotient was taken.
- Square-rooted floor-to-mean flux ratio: 0.9964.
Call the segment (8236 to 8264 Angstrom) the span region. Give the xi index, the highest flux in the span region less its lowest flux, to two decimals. 0.21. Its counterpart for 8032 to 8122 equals 0.45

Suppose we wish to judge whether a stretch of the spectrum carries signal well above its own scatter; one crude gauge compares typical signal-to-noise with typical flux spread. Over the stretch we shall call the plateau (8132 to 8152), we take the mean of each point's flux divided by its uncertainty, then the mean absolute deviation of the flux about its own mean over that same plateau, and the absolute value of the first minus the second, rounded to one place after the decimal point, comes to 91.8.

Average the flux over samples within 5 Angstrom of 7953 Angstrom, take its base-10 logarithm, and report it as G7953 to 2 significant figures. 0.96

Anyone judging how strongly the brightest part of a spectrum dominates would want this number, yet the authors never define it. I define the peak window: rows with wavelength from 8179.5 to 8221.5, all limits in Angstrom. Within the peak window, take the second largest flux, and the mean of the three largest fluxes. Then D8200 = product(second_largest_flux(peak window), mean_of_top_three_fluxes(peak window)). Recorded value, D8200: 73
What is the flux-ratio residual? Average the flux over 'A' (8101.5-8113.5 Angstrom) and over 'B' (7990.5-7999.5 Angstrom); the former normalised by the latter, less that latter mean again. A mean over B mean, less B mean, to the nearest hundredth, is -8.13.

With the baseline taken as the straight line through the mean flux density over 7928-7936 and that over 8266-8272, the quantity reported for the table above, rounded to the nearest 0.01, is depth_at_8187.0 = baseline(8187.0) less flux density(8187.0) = 0.17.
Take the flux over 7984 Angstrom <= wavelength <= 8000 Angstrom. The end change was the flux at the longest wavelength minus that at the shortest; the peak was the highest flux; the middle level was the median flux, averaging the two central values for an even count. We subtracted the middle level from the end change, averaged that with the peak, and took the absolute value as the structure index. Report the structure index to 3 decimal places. 0.080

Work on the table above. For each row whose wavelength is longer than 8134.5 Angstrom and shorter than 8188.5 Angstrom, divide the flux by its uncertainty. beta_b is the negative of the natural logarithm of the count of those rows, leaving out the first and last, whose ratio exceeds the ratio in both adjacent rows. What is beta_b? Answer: -1.79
